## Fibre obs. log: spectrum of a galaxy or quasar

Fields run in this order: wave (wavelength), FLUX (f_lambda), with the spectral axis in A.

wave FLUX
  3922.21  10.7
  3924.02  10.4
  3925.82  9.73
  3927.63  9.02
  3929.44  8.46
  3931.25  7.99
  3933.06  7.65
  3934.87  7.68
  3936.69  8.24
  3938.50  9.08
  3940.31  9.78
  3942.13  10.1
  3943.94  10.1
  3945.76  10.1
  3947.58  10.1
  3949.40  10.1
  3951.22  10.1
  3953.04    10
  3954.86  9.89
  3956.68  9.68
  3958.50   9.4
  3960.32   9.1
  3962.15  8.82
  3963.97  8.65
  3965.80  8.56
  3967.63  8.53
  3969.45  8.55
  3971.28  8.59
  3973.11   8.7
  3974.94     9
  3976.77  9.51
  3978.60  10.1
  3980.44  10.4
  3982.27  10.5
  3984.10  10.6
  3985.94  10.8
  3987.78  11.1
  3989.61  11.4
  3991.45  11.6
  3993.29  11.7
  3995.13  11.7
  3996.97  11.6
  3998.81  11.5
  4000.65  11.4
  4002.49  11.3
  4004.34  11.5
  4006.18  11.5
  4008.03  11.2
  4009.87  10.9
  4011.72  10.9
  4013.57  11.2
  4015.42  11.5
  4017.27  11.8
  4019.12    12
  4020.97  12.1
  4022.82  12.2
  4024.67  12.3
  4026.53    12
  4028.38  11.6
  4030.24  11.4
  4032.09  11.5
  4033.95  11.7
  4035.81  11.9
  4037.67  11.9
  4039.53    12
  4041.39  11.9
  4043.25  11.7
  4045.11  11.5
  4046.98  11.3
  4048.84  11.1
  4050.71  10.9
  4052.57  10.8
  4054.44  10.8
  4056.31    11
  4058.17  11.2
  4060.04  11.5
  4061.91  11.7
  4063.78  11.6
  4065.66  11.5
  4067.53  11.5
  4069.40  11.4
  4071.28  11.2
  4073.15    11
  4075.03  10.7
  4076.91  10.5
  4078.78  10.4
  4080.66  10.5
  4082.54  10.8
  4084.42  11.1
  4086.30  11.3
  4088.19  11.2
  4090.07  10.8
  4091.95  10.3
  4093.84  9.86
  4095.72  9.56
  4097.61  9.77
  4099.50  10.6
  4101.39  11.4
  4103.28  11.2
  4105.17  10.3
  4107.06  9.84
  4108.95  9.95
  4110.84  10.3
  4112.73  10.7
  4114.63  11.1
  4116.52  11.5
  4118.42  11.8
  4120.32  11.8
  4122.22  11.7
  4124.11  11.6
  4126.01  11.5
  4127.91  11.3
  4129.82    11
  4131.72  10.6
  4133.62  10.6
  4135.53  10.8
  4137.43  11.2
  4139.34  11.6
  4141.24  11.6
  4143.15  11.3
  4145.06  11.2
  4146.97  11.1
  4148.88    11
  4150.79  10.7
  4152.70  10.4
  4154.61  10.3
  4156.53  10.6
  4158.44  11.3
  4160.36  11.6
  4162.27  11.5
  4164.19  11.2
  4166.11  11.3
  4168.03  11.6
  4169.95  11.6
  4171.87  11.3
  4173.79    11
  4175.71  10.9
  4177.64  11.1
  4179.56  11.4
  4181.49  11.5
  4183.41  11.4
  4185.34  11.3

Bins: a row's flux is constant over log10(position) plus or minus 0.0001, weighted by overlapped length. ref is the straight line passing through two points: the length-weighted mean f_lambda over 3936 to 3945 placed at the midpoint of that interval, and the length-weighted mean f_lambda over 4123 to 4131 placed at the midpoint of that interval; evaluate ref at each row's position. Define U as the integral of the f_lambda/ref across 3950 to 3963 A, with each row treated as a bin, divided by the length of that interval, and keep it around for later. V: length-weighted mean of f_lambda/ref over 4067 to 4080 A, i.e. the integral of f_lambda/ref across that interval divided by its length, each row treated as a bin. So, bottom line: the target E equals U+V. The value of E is 2.00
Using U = 0.99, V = 1.01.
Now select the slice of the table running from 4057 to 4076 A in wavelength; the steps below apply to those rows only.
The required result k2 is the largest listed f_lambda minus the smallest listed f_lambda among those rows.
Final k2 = 1.0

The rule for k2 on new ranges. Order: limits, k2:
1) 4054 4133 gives 2.2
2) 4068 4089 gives 1.0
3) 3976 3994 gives 2.2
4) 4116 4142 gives 1.2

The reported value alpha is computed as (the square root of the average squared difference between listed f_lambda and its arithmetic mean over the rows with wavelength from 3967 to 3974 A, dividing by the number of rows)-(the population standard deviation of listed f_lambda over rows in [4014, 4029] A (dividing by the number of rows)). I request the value -0.20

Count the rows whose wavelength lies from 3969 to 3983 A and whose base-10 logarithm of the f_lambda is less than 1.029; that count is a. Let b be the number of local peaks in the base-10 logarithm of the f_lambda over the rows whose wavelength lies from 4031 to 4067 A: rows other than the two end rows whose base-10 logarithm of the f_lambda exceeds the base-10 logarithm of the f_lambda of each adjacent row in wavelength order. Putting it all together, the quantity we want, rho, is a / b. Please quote 4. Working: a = 8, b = 2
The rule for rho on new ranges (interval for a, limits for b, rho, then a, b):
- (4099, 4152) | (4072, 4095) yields 7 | 7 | 1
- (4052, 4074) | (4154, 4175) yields 0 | 0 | 1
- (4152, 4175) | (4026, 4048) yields 3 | 3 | 1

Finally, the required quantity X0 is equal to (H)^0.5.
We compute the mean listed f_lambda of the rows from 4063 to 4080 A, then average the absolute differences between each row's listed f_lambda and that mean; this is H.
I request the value 0.62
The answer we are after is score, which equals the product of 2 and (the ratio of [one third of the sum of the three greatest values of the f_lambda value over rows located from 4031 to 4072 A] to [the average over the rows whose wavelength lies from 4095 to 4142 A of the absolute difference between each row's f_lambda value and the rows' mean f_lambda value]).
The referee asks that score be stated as 41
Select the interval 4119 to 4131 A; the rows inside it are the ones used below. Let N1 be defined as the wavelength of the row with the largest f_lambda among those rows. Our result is 4120.32 A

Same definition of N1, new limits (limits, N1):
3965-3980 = 3978.60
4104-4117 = 4116.52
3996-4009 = 3996.97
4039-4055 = 4039.53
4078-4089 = 4086.30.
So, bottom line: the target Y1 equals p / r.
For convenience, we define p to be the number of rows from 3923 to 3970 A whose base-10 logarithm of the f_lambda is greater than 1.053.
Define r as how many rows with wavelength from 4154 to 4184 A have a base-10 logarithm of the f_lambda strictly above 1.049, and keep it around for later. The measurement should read 0.0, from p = 0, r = 11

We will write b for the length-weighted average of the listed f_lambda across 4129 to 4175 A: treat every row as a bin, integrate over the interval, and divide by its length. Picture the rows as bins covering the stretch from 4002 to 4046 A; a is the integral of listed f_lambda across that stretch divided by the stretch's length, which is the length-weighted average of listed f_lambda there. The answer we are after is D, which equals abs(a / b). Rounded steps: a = 11.6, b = 11.1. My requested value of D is 1.05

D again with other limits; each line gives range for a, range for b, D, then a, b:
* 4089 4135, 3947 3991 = 1.11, 10.8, 9.7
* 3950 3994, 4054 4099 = 0.90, 9.8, 10.9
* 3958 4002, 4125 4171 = 0.91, 10.1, 11.1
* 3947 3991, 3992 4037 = 0.84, 9.7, 11.6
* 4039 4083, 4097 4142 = 1.02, 11.2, 11.0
